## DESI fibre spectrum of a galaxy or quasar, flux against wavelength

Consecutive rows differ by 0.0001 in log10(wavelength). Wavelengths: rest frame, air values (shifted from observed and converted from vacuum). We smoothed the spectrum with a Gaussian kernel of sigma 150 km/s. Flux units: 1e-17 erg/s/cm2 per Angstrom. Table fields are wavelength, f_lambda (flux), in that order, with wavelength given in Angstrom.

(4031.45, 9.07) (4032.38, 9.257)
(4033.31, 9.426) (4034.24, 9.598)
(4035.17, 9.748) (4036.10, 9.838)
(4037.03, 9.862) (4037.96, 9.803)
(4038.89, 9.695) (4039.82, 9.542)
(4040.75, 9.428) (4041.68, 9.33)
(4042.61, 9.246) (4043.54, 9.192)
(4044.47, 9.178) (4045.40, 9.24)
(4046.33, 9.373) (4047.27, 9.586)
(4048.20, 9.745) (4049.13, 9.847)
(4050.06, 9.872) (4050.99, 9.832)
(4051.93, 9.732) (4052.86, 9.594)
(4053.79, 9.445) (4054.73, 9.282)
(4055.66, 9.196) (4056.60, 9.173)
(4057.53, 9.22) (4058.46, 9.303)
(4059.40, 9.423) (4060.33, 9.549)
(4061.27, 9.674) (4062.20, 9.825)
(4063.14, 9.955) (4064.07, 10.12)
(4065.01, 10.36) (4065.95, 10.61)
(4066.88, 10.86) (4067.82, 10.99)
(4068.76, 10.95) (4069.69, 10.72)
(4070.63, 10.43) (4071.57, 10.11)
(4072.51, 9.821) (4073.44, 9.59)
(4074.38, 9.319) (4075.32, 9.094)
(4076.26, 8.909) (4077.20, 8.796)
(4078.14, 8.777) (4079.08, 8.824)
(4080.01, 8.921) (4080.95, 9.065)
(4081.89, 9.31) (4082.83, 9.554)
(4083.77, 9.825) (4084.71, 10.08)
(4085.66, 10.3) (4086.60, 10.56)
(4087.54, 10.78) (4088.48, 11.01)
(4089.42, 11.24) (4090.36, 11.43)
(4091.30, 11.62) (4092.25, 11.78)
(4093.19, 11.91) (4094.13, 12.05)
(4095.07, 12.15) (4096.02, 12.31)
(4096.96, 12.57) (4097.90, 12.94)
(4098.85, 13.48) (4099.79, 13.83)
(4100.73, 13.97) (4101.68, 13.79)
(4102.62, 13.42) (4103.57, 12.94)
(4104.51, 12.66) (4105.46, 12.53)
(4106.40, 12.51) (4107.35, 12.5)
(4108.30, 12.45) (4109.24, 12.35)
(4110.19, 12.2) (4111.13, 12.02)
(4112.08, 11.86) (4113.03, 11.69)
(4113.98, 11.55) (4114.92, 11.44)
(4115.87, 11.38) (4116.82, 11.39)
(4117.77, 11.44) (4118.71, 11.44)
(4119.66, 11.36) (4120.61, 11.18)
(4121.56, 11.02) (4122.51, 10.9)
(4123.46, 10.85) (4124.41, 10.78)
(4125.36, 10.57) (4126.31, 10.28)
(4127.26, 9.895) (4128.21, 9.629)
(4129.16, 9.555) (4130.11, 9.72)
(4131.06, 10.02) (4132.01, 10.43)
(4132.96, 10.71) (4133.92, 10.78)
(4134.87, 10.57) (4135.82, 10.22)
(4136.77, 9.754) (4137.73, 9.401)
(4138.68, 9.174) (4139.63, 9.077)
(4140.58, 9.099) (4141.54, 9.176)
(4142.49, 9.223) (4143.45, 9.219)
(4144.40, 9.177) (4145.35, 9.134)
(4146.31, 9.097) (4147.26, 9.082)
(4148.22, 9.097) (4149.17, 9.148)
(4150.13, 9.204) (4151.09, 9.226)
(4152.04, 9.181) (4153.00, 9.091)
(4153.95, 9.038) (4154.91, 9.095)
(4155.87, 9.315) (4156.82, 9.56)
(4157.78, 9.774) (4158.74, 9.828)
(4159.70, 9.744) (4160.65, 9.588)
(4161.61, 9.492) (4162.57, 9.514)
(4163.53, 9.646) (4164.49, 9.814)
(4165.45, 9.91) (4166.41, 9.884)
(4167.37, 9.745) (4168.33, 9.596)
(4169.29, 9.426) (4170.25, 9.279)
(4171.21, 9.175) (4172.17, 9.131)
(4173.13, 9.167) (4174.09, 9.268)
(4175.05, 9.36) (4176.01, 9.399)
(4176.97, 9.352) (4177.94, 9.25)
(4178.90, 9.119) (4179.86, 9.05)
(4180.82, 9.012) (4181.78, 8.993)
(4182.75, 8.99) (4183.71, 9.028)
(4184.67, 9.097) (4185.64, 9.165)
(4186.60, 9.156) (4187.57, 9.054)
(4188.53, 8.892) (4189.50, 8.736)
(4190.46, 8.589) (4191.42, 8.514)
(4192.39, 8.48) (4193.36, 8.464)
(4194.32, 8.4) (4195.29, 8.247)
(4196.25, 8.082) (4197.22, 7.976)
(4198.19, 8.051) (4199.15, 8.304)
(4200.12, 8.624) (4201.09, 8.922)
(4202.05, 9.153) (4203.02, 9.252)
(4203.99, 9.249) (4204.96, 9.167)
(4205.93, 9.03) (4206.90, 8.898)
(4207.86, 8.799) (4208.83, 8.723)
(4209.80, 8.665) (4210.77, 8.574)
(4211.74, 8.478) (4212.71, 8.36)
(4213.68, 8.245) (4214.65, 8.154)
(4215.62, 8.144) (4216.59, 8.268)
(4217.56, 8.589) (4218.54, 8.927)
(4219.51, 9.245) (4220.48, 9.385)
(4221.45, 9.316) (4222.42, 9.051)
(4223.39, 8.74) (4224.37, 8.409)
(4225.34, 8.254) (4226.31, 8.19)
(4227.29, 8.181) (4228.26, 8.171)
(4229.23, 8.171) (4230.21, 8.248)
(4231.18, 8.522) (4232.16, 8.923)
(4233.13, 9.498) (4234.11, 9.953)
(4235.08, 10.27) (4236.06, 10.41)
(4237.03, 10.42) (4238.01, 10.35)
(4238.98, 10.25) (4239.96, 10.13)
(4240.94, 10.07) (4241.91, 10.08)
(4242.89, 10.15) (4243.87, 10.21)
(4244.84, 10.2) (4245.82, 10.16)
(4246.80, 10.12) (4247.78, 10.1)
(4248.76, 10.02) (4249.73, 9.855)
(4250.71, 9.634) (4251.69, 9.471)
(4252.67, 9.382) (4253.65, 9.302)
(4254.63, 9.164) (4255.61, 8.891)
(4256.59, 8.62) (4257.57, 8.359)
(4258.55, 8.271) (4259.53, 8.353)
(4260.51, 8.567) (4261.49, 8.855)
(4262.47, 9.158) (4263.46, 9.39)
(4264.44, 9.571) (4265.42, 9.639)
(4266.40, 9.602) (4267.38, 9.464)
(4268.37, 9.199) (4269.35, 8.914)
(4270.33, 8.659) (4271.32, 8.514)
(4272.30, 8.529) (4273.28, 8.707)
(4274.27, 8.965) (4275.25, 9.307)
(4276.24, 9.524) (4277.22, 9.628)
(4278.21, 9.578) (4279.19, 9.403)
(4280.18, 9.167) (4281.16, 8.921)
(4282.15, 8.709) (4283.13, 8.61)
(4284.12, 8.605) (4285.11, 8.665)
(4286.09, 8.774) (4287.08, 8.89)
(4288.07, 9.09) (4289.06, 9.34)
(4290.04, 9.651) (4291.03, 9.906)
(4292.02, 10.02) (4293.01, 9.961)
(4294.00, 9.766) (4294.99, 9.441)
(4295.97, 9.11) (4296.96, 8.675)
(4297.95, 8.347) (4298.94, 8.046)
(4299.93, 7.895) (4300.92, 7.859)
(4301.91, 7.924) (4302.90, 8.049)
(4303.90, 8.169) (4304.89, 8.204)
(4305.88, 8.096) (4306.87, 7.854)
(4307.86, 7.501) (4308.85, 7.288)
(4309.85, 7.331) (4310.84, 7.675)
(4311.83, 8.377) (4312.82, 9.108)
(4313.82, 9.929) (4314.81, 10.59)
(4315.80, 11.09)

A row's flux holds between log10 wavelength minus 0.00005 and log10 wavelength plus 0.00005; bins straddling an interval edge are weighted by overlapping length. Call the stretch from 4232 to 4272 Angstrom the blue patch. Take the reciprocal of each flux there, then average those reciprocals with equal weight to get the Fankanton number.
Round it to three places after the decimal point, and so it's 0.106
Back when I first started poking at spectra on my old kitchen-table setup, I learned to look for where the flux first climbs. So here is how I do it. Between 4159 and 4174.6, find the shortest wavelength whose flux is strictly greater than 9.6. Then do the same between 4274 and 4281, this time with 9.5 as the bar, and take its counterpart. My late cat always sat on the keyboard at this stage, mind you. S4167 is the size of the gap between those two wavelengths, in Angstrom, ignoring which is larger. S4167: 116.5 Angstrom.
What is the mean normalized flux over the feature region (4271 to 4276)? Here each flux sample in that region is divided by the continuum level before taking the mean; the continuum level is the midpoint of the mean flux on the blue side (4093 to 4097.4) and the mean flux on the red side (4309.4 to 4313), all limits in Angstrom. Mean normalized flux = 0.87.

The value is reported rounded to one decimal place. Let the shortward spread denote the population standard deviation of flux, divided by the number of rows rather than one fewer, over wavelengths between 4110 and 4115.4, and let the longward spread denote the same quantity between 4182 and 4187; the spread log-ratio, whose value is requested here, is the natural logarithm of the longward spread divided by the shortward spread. -1.3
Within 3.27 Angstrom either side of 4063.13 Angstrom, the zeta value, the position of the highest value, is 4065.95 Angstrom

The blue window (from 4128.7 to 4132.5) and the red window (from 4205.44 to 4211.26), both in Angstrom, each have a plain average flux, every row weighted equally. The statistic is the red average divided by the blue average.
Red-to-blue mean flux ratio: 0.88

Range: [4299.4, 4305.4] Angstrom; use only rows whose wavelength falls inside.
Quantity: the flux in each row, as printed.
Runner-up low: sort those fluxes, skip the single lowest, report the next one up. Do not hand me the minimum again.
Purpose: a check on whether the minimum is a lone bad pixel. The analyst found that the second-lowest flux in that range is 7.895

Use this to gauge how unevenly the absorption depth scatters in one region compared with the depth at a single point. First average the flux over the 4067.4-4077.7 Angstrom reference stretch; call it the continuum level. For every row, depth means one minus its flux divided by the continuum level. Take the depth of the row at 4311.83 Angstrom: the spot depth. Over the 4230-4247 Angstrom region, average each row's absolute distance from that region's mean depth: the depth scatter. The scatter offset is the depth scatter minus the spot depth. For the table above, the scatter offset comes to -0.10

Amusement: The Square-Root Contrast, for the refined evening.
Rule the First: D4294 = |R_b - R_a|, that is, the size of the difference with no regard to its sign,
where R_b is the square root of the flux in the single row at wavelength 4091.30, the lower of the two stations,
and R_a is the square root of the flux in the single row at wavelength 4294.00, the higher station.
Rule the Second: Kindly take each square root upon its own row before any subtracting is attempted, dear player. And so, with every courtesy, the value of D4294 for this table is 0.28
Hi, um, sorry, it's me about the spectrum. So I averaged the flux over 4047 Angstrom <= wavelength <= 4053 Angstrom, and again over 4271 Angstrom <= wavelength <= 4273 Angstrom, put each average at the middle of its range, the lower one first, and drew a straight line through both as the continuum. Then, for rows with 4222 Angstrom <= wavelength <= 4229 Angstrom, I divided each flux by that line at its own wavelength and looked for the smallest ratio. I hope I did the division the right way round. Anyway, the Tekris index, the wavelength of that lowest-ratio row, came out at 4228.26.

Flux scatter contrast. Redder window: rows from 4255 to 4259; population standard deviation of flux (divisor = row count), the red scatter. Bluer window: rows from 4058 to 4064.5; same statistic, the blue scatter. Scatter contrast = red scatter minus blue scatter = 0.0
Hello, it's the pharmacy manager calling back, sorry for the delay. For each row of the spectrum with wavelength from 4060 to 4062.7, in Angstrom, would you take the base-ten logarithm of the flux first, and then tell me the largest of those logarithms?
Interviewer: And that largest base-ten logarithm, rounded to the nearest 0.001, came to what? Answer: 0.992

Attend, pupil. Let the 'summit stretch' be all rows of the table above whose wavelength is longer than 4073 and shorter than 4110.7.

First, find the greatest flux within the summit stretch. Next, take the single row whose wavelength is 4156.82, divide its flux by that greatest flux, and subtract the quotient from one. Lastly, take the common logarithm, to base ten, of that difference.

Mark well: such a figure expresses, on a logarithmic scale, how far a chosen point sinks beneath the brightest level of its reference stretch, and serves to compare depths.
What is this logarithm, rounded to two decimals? -0.50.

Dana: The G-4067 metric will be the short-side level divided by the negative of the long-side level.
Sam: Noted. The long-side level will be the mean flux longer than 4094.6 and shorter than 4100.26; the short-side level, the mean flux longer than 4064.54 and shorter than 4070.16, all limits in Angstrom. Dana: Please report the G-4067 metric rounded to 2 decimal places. -0.83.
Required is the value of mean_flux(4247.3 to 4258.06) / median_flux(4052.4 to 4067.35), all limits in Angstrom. 0.98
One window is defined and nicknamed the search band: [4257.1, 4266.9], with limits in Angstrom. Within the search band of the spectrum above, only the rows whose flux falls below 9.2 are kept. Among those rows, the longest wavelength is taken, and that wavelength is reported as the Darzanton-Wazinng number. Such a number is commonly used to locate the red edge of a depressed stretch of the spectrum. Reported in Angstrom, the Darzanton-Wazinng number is 4262.47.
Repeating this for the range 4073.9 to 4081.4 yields 4080.95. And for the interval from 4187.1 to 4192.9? 4192.39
